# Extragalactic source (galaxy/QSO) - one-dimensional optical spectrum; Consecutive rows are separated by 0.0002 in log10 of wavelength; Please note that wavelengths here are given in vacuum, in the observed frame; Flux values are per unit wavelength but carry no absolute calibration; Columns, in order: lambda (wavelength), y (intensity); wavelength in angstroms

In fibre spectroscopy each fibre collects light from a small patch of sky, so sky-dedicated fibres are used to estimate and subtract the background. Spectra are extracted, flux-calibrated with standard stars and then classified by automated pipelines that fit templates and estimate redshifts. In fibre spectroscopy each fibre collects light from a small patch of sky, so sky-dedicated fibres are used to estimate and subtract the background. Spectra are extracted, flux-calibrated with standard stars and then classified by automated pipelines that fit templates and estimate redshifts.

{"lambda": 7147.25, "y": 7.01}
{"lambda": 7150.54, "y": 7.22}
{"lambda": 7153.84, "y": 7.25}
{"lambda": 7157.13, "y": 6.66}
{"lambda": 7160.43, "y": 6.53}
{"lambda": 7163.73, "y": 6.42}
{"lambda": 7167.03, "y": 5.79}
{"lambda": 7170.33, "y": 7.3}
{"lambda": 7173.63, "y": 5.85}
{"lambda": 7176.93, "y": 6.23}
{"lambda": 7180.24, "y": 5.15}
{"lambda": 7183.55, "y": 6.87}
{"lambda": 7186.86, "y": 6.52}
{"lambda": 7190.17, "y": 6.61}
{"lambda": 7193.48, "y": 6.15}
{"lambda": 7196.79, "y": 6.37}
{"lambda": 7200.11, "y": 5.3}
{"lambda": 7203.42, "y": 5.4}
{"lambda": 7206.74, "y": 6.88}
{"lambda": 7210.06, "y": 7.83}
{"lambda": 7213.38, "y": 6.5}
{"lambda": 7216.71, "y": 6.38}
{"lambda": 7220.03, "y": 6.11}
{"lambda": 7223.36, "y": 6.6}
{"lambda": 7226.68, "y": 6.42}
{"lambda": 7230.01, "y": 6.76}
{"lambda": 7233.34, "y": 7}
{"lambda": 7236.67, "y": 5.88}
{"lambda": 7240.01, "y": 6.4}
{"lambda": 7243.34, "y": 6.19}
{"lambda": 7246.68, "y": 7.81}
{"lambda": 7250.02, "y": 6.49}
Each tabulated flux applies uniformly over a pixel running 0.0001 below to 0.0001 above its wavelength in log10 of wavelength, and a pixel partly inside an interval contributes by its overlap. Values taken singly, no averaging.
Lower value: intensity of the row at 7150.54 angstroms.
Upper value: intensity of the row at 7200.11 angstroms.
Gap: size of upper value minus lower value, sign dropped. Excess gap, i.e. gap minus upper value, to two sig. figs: -3.4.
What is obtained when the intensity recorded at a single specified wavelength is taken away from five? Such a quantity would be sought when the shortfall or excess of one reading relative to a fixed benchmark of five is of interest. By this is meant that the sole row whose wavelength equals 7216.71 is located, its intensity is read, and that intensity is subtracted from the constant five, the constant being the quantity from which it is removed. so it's -1.38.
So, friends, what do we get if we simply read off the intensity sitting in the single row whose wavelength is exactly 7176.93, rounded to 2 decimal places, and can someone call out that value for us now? 6.23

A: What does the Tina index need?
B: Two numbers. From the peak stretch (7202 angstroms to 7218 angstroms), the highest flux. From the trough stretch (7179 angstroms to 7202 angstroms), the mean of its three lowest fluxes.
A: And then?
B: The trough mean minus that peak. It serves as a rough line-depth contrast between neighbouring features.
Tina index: -2.30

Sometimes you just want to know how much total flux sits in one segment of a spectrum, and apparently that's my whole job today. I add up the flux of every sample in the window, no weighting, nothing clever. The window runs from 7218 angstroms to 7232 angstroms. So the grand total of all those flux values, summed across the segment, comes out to 25.9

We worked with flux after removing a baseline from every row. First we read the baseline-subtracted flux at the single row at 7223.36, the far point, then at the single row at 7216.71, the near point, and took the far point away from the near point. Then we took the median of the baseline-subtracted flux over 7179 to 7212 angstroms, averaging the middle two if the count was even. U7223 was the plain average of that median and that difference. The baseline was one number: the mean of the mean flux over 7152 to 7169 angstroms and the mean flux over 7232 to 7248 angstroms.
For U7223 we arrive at -0.18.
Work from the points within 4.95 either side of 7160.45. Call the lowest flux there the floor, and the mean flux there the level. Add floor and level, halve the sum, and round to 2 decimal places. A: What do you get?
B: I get 6.48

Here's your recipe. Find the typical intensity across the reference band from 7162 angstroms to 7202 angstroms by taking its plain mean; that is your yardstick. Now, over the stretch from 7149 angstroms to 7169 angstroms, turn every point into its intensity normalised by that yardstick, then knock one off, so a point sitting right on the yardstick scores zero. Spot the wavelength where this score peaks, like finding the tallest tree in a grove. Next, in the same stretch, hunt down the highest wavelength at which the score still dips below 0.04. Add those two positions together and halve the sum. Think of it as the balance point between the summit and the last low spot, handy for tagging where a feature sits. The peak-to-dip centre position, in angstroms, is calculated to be 7160.4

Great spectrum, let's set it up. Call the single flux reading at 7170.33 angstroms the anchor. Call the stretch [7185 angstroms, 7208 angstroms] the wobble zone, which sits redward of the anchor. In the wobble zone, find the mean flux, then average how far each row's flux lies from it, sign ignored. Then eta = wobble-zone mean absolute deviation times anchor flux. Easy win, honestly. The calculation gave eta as 3.5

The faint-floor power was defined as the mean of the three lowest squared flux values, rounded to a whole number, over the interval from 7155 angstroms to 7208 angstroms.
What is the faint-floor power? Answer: 28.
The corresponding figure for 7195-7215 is 33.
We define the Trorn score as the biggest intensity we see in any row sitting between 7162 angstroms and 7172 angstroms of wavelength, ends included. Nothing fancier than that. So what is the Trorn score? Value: 7.3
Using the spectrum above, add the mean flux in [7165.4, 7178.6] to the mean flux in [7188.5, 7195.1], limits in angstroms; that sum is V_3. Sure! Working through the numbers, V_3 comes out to 12.7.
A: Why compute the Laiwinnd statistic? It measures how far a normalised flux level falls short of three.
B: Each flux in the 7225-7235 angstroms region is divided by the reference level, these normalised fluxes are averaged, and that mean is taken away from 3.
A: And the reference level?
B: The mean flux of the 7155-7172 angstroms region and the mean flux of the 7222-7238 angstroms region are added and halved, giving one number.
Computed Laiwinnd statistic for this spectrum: 1.97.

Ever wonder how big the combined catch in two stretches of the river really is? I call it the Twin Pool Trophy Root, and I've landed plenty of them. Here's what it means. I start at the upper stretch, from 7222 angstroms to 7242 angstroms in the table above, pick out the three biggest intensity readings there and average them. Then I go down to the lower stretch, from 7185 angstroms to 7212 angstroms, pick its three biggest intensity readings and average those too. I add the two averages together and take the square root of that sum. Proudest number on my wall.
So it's 3.727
